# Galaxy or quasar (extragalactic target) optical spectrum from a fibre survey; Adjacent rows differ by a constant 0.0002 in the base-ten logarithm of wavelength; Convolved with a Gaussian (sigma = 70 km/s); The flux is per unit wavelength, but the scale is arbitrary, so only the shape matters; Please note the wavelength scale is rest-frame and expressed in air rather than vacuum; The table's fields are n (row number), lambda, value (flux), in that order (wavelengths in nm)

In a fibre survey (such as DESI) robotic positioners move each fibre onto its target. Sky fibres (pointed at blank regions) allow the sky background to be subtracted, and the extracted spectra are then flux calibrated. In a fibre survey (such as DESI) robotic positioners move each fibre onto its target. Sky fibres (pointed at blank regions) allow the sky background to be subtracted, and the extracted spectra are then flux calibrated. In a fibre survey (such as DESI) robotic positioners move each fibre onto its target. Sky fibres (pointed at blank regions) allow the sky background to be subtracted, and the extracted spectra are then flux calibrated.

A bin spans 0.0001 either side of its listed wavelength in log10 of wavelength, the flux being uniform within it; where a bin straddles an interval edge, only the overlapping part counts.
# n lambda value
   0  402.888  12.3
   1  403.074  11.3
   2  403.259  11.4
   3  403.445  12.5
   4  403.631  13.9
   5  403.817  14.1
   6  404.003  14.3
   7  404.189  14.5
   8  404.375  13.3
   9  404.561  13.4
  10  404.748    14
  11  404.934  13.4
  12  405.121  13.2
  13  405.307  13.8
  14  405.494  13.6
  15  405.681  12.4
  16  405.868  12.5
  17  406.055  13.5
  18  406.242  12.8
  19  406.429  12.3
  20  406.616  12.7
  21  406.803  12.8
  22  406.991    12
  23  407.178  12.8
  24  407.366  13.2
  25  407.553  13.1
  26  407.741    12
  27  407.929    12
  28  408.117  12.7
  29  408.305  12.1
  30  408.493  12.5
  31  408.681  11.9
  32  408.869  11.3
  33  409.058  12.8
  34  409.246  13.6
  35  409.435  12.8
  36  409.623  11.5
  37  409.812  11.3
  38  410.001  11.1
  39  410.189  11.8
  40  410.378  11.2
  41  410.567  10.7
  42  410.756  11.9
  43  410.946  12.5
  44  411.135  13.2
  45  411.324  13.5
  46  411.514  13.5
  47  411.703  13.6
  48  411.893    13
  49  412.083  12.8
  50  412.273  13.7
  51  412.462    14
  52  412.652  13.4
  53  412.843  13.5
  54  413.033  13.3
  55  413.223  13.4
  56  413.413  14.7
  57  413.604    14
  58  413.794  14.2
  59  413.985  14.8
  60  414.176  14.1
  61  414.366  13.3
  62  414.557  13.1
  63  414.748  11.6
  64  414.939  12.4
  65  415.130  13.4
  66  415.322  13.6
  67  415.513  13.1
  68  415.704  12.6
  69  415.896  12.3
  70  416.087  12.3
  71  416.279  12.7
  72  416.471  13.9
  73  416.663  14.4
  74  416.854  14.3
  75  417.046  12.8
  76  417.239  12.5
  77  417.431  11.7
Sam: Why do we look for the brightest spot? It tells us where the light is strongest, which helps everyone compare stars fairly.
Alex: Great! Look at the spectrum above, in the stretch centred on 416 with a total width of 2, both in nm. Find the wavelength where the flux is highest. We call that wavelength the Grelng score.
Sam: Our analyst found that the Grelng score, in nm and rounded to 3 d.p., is 416.663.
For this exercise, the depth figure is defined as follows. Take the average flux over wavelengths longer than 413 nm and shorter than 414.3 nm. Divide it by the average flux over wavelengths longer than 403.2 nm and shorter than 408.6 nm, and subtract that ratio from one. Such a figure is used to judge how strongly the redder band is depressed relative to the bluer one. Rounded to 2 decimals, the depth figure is -0.08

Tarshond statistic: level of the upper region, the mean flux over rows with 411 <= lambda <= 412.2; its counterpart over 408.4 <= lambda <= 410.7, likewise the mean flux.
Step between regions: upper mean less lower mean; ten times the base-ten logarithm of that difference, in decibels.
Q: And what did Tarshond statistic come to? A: 1.4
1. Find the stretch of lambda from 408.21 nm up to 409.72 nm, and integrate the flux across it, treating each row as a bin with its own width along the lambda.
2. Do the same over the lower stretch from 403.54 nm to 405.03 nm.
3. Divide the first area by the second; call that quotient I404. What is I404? 0.90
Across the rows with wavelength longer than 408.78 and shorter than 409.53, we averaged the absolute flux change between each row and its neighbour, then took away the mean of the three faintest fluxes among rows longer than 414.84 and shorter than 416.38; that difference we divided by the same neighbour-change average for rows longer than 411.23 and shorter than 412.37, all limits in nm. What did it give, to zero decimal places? -31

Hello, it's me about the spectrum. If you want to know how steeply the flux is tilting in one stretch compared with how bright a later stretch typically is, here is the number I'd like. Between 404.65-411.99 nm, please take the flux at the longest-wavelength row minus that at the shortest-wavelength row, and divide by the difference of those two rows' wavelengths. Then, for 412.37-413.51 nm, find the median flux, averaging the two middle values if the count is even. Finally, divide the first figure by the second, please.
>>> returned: -0.010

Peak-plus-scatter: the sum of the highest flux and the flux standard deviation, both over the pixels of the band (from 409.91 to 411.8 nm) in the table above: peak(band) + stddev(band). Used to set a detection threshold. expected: 14.7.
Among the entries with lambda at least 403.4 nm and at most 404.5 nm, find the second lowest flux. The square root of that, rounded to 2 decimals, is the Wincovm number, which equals 3.65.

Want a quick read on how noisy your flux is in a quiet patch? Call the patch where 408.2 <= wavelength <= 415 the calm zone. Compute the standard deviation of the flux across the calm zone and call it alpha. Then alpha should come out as 1.1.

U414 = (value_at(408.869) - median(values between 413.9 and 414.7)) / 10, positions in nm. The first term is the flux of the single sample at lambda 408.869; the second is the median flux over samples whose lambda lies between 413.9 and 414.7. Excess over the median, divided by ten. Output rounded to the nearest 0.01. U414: -0.24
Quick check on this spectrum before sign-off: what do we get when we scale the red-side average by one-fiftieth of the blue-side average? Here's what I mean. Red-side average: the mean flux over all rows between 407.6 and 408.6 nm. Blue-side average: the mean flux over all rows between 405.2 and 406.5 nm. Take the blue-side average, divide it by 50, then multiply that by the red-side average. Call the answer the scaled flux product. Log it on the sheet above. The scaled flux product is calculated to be 3.2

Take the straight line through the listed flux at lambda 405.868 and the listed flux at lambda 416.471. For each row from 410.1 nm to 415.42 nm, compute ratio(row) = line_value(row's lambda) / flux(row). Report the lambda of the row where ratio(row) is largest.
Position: 410.567 nm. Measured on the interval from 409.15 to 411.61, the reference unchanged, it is 410.567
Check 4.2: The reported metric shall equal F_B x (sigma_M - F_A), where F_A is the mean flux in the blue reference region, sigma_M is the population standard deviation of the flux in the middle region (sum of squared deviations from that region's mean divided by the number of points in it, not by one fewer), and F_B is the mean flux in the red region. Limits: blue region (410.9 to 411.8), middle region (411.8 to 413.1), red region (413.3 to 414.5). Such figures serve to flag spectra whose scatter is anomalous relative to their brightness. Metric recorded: -183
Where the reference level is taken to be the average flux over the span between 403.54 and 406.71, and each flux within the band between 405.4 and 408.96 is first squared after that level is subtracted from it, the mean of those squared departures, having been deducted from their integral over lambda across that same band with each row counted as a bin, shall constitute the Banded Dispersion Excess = 2.7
